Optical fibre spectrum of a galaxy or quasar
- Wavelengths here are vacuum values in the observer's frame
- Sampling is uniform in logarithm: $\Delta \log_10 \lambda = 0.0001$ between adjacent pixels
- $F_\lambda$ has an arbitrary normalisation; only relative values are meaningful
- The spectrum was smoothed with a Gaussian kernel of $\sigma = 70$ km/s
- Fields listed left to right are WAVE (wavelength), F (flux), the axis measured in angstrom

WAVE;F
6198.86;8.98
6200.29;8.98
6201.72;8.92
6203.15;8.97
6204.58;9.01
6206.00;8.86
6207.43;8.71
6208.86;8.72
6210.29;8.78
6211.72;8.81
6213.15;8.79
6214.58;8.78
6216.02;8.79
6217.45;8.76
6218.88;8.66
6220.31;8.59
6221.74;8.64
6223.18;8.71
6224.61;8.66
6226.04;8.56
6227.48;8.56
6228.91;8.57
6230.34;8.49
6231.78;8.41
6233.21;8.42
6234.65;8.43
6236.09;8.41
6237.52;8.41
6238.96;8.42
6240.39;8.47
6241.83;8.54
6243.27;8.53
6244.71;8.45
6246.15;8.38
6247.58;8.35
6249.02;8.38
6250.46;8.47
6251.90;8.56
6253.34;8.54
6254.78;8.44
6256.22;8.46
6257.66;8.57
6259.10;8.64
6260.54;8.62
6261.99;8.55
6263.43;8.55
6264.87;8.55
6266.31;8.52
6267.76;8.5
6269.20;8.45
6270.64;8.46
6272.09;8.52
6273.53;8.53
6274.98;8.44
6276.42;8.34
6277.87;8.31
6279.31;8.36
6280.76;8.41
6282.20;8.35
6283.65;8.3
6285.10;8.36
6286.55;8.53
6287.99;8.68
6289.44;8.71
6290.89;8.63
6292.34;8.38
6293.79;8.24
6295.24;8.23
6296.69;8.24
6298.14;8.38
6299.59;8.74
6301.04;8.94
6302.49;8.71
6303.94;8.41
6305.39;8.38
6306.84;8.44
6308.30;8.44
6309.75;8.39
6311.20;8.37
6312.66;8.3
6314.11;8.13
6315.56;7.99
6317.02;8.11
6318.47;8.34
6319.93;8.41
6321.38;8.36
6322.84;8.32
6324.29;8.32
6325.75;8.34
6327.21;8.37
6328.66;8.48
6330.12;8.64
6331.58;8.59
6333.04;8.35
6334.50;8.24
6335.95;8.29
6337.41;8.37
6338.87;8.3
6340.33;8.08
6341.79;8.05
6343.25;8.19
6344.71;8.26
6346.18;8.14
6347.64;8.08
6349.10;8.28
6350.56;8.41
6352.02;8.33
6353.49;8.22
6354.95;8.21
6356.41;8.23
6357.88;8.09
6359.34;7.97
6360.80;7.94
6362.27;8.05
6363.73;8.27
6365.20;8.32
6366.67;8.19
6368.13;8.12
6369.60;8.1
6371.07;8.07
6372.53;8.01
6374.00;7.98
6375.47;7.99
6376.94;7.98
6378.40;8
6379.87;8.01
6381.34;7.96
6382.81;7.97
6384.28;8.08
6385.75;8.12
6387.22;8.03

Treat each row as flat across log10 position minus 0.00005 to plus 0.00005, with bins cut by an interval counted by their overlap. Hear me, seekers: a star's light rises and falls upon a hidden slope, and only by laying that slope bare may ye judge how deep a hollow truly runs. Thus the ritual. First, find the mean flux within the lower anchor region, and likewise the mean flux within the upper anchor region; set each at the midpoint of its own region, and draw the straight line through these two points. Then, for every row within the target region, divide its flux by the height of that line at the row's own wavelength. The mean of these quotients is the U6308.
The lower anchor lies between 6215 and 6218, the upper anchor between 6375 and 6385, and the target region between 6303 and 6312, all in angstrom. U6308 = 1.01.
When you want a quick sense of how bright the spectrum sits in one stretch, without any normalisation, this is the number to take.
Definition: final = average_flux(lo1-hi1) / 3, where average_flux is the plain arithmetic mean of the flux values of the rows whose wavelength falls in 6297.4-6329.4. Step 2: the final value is 2.80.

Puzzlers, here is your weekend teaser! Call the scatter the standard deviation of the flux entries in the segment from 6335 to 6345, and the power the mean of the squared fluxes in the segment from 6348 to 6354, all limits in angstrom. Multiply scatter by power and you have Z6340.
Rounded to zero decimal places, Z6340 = 8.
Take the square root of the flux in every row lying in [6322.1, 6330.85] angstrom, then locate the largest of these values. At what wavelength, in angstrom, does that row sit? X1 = 6330.12 angstrom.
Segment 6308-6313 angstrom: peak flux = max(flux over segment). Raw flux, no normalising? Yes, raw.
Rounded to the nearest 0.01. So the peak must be 8.44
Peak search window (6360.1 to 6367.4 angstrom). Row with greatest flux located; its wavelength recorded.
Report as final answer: 6365.20 angstrom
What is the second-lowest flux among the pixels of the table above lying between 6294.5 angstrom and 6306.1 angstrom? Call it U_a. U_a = 8.24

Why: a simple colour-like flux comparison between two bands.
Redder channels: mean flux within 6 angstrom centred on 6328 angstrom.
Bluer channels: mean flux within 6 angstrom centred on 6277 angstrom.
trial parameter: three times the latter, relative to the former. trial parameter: 2.97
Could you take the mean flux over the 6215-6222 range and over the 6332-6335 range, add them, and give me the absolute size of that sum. 17.0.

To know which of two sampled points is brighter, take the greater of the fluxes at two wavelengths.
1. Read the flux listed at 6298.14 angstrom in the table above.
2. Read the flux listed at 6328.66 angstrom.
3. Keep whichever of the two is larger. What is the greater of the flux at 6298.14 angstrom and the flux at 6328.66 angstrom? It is 8.48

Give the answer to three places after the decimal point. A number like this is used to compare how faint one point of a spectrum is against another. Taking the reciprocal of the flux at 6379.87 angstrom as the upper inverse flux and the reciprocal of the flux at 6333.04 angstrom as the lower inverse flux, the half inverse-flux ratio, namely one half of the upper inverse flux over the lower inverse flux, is 0.521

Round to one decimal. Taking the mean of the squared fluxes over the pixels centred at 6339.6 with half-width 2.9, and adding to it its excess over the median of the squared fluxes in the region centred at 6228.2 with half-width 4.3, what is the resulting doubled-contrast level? 61.2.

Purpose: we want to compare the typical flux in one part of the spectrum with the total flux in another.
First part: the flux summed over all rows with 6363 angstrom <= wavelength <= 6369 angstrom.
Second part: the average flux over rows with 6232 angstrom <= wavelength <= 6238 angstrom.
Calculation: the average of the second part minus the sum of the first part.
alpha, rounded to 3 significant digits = -24.5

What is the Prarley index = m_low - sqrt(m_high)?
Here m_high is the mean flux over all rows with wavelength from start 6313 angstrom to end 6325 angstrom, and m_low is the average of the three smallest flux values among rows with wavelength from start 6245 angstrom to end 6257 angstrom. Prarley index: 5.50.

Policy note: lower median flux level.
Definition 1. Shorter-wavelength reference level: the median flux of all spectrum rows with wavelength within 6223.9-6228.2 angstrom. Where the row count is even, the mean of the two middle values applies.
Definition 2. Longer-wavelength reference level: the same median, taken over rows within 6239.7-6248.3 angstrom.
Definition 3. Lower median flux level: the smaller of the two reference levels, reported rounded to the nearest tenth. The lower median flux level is 8.5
